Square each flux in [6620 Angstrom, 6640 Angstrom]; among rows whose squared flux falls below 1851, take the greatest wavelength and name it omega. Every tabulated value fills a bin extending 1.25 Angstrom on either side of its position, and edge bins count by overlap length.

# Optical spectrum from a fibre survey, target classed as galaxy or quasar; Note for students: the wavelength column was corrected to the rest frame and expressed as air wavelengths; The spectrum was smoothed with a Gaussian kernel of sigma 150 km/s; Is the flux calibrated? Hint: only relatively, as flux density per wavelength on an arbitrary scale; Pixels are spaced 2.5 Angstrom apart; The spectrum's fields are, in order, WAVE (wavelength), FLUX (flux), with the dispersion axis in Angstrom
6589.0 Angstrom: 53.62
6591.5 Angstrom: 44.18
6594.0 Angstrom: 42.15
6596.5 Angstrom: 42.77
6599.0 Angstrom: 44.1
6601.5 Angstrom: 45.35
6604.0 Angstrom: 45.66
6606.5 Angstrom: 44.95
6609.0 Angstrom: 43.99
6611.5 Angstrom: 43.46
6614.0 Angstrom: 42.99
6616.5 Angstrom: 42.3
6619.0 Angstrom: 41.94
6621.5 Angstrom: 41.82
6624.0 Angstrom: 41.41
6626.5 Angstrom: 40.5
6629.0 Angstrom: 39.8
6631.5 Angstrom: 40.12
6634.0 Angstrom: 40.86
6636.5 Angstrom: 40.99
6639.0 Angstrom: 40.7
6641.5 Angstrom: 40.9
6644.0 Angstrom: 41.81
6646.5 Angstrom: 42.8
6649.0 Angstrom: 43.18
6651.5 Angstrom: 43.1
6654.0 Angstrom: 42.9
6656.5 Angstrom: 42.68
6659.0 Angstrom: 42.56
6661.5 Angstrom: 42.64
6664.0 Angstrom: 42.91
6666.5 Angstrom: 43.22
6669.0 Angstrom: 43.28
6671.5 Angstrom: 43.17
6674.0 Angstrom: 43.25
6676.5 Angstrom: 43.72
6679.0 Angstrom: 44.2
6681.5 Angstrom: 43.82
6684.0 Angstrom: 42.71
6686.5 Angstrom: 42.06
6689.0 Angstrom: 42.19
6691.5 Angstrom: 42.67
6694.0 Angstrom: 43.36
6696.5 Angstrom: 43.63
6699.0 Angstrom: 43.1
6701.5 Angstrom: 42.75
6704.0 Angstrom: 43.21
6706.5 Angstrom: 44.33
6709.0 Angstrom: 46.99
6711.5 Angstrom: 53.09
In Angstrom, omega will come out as 6639.0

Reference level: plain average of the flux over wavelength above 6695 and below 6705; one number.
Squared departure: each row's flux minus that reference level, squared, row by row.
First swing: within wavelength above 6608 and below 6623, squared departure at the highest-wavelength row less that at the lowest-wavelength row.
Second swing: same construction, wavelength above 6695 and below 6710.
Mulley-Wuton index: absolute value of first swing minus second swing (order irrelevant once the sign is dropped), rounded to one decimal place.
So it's 13.2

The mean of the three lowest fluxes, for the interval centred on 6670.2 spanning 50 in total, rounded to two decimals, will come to 42.27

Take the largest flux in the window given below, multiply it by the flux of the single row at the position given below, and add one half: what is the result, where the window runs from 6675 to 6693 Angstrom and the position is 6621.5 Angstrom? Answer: 1849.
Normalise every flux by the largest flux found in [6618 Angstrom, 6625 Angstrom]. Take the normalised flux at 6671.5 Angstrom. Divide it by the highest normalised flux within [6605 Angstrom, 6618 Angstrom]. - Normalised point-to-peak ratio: 0.96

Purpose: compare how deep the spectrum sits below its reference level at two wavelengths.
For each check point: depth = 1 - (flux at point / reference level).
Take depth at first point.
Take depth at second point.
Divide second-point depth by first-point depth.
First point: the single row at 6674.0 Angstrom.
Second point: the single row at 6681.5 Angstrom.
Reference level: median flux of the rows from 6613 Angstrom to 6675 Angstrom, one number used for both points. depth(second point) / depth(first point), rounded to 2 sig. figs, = 1.8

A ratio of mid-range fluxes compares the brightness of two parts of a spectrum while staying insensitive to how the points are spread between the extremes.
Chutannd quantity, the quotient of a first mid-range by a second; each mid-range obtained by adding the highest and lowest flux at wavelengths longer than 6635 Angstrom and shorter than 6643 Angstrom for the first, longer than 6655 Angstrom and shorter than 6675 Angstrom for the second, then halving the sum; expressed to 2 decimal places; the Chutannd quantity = 0.95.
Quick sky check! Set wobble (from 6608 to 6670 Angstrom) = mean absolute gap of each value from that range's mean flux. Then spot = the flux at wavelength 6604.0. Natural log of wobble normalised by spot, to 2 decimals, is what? -3.83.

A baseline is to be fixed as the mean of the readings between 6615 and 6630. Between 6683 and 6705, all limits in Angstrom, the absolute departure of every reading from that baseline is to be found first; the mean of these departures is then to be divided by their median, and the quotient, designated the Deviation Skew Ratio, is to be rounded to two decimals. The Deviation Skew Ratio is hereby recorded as 1.07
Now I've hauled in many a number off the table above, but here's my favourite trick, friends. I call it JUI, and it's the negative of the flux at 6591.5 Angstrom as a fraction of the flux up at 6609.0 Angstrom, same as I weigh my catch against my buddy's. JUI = -1.00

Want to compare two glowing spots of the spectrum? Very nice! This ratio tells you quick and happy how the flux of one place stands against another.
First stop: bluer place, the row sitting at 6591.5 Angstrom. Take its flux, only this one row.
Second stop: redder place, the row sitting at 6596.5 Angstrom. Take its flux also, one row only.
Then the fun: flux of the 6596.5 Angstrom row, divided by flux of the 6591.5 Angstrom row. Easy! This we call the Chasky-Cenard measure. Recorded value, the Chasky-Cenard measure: 0.97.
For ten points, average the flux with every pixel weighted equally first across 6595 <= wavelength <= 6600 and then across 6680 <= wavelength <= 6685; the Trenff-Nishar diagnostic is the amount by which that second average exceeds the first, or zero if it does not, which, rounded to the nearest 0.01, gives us 0.00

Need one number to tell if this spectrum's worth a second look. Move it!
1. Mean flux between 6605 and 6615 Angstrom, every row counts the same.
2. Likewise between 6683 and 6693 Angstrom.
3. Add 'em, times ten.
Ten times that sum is 863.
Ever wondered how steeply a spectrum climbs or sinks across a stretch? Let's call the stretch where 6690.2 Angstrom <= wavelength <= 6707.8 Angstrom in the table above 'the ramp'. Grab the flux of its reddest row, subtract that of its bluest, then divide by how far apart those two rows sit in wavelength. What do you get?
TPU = 0.11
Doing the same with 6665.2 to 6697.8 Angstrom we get 0.01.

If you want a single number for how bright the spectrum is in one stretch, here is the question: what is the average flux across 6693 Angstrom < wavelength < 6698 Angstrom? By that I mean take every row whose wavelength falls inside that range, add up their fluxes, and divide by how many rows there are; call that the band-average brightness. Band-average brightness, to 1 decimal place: 43.5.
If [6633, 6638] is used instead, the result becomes 40.9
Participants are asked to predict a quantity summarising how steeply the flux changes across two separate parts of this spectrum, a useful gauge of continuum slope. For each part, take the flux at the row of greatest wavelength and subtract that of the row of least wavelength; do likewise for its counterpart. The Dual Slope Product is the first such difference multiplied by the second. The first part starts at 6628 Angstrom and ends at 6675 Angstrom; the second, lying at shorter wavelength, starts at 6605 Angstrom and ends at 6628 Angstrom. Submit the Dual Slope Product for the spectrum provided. -15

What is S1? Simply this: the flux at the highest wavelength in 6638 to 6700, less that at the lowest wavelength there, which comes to 2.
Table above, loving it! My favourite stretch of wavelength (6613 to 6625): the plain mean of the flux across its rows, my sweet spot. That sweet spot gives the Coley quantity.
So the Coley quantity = 42.1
